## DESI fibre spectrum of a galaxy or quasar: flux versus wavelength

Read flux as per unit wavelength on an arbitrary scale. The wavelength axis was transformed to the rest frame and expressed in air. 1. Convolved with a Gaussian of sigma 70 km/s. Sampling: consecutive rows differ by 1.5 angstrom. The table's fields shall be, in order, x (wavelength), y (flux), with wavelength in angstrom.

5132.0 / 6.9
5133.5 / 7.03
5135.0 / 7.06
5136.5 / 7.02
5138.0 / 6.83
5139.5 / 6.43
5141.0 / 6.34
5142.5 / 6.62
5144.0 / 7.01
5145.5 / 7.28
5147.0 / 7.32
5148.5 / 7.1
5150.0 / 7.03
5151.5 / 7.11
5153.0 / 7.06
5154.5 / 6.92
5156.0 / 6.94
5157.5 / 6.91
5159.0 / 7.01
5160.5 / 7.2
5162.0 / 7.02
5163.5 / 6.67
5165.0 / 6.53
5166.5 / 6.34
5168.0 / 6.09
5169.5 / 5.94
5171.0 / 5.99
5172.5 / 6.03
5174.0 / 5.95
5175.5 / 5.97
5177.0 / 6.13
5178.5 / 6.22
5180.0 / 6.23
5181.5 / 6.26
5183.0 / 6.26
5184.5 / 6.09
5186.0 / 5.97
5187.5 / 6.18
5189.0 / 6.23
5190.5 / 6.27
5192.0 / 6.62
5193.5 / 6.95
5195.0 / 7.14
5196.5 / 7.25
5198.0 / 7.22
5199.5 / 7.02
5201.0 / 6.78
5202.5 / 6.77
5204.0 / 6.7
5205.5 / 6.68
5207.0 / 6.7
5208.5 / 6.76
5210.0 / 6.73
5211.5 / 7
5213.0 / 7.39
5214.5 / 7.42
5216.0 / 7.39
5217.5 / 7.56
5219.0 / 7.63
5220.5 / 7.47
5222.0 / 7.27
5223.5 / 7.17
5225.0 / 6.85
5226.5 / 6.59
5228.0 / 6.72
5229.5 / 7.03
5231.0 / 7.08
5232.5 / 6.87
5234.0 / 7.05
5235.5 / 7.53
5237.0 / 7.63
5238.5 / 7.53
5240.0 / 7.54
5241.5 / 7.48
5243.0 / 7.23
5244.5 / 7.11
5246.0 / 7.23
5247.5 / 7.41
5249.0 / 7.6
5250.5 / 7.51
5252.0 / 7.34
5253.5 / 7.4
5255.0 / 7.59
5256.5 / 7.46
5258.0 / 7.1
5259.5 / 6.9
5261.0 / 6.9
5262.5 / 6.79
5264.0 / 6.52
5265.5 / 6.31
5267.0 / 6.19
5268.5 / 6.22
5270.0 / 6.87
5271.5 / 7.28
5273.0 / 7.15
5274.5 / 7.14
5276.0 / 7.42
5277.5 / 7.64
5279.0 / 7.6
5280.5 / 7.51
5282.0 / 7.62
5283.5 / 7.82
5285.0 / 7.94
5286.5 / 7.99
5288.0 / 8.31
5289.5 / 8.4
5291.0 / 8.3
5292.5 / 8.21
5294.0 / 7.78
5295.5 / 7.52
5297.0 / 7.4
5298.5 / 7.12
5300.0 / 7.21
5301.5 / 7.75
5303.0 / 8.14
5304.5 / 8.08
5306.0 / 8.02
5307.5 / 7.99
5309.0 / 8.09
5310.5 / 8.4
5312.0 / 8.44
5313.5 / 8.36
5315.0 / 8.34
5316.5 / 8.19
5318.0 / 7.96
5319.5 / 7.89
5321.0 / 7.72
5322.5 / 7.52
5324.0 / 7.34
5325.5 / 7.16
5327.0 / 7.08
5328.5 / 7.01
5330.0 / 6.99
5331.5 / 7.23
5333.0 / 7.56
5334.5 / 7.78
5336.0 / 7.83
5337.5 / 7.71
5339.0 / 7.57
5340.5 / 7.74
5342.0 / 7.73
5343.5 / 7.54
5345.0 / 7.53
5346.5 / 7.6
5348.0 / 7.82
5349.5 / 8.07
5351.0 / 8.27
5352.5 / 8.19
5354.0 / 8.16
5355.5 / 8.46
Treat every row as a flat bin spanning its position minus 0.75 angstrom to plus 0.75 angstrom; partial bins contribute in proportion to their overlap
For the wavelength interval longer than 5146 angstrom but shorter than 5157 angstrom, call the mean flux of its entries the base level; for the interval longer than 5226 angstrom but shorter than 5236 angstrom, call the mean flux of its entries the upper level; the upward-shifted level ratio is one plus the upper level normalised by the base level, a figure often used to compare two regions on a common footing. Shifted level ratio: 1.99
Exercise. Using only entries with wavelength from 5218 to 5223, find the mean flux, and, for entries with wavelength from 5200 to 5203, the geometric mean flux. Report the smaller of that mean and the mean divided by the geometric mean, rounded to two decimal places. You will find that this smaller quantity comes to 1.10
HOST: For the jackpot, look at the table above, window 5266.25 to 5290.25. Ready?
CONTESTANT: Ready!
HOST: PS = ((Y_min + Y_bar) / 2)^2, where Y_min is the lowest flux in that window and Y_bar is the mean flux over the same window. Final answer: 46.5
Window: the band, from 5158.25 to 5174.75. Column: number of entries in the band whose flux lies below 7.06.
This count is 10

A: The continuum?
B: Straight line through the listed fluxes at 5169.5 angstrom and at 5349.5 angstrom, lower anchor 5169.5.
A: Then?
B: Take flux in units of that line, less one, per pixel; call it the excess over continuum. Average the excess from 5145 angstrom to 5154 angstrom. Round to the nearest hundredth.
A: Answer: 0.25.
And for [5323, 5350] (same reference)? -0.05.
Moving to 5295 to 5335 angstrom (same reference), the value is 0.01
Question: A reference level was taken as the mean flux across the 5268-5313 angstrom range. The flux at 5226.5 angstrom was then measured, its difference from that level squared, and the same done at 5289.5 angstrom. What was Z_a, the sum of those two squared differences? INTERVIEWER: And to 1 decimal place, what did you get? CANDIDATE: 1.7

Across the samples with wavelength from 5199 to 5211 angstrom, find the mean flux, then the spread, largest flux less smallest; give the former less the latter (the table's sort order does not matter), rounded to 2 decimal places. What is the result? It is 6.43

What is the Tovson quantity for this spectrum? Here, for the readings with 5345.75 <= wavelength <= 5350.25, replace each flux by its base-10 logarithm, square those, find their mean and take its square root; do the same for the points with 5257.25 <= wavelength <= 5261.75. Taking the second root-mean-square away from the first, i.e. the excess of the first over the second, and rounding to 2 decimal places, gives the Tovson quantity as 0.05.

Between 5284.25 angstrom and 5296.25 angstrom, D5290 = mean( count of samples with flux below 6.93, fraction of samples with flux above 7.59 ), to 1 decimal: 0.4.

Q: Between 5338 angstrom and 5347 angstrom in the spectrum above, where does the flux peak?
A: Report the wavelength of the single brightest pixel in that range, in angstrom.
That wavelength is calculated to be 5340.5 angstrom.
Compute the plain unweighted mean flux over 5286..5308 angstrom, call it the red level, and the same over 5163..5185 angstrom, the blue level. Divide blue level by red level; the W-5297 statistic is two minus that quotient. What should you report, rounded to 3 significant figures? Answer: 1.22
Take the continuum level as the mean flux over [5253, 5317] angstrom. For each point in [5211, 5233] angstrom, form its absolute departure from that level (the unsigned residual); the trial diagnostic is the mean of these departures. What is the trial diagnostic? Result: 0.41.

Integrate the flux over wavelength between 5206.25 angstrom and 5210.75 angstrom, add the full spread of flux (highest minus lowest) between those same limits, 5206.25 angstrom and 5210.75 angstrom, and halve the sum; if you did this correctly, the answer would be 15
